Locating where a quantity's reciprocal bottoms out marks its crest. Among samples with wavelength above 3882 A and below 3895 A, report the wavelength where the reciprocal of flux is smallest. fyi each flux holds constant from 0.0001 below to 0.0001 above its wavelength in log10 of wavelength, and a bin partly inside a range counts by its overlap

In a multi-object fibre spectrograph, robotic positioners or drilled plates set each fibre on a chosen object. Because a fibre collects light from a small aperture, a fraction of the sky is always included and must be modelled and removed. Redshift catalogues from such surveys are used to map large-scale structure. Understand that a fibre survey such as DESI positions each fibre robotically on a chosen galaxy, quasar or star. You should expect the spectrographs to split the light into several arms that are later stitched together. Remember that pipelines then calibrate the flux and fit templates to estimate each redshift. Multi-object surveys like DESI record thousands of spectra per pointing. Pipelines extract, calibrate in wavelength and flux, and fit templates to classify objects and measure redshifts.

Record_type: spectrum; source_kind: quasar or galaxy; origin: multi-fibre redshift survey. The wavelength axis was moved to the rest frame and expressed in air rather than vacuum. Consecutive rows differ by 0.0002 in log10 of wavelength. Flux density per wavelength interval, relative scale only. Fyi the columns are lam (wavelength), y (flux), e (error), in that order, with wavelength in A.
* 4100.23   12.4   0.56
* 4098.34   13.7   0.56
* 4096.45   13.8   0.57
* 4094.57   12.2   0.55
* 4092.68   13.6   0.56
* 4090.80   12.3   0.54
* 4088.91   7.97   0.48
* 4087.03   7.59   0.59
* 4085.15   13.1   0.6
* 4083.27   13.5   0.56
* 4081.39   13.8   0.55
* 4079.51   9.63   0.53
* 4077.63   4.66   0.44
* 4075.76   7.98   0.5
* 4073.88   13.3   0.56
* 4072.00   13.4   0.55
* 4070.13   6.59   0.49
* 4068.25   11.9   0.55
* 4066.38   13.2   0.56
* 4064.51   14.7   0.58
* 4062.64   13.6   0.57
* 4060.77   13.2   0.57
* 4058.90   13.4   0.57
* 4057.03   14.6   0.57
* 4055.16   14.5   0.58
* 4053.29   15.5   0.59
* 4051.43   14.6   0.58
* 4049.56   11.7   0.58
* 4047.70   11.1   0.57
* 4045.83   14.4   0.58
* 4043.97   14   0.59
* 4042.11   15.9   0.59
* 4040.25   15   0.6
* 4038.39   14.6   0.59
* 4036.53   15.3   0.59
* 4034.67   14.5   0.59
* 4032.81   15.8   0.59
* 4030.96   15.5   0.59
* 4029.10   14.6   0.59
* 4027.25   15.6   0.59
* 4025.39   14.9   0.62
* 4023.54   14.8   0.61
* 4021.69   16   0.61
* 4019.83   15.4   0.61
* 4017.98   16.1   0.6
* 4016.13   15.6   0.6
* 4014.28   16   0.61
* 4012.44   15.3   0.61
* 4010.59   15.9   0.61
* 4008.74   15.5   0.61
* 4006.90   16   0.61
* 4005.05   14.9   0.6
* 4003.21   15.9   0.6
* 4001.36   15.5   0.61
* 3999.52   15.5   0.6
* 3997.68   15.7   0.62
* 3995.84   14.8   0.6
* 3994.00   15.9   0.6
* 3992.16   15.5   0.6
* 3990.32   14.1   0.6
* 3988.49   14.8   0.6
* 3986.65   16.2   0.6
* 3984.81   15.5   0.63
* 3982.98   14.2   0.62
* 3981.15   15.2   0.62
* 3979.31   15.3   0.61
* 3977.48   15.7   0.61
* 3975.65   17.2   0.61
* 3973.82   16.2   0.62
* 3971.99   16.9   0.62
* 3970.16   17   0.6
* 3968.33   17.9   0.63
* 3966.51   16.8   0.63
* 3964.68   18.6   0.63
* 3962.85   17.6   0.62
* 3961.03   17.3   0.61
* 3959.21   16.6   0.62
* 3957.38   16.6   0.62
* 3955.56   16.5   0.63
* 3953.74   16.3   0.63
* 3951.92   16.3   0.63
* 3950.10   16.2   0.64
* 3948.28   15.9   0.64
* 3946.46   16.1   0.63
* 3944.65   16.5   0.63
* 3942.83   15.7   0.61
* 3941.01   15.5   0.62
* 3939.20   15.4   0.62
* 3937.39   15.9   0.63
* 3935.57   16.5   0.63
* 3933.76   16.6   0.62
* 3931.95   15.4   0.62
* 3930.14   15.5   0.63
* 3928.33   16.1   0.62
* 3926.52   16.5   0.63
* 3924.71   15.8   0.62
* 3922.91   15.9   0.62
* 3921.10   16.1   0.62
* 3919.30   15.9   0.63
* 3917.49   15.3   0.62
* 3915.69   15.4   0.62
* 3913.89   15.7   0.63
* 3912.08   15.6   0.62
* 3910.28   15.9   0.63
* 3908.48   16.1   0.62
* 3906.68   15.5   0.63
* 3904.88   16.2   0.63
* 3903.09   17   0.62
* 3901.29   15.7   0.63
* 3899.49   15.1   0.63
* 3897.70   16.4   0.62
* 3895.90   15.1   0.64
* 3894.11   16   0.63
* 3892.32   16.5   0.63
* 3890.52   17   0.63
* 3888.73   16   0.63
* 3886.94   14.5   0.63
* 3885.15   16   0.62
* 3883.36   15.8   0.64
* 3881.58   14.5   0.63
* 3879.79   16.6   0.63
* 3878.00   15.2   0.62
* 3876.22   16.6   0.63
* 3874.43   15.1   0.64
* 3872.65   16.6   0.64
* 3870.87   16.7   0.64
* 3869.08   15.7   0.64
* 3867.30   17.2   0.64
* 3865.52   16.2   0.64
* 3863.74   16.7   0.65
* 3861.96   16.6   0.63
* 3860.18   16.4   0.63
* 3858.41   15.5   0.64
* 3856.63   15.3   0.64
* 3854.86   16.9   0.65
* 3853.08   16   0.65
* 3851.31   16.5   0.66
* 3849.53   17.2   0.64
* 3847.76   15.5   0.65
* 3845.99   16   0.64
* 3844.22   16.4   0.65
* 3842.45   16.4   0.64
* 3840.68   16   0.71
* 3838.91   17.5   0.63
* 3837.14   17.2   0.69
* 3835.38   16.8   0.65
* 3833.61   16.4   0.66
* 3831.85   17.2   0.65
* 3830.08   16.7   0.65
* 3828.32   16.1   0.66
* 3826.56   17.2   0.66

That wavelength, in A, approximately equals 3890.52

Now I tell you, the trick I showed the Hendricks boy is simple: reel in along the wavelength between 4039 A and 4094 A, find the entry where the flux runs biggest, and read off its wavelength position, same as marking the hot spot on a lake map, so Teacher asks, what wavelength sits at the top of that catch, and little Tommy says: 4042.11 A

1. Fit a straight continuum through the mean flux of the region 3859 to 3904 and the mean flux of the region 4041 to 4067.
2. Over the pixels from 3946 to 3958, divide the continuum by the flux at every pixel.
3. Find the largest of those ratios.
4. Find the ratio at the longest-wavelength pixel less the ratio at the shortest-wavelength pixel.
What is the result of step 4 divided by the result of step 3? -0.04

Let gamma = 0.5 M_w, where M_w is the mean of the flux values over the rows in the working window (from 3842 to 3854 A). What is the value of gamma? 8.1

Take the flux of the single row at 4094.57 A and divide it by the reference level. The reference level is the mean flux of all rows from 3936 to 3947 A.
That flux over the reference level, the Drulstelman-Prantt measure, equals 0.77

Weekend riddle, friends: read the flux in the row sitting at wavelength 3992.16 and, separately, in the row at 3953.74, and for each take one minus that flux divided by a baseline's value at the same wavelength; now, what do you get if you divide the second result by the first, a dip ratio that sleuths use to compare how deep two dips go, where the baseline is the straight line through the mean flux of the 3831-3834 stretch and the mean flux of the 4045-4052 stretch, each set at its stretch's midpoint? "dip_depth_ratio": 1.0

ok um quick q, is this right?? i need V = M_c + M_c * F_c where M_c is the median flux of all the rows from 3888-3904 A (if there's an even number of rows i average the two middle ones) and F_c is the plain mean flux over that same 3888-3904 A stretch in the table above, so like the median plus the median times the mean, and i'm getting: 273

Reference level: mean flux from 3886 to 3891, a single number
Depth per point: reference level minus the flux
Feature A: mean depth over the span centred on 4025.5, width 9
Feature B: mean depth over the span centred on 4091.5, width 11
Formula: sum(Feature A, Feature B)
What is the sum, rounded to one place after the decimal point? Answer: 5.2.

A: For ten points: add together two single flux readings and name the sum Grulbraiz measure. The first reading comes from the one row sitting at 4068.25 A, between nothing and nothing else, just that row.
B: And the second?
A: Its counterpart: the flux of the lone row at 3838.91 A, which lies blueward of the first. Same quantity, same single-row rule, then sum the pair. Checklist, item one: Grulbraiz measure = 29.4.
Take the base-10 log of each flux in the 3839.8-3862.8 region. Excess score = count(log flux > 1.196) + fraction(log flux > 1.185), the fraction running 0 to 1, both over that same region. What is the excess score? 11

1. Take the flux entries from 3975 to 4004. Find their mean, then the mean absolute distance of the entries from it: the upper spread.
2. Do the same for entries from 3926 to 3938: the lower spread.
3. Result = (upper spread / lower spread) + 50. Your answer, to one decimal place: 51.3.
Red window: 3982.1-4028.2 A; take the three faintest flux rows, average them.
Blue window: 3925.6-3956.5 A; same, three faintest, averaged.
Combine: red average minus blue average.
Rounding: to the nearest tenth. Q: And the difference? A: -1.1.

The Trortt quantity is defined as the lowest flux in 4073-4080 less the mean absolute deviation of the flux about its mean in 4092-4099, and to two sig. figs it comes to 4.1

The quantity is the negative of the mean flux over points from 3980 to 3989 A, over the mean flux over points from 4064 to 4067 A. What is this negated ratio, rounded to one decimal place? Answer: -1.1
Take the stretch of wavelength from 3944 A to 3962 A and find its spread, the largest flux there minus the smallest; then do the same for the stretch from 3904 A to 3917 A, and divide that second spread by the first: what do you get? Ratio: 0.57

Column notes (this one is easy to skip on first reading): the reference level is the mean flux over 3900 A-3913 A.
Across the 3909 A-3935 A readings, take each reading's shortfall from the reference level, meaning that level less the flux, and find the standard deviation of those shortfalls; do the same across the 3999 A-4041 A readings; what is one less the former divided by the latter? 0.2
